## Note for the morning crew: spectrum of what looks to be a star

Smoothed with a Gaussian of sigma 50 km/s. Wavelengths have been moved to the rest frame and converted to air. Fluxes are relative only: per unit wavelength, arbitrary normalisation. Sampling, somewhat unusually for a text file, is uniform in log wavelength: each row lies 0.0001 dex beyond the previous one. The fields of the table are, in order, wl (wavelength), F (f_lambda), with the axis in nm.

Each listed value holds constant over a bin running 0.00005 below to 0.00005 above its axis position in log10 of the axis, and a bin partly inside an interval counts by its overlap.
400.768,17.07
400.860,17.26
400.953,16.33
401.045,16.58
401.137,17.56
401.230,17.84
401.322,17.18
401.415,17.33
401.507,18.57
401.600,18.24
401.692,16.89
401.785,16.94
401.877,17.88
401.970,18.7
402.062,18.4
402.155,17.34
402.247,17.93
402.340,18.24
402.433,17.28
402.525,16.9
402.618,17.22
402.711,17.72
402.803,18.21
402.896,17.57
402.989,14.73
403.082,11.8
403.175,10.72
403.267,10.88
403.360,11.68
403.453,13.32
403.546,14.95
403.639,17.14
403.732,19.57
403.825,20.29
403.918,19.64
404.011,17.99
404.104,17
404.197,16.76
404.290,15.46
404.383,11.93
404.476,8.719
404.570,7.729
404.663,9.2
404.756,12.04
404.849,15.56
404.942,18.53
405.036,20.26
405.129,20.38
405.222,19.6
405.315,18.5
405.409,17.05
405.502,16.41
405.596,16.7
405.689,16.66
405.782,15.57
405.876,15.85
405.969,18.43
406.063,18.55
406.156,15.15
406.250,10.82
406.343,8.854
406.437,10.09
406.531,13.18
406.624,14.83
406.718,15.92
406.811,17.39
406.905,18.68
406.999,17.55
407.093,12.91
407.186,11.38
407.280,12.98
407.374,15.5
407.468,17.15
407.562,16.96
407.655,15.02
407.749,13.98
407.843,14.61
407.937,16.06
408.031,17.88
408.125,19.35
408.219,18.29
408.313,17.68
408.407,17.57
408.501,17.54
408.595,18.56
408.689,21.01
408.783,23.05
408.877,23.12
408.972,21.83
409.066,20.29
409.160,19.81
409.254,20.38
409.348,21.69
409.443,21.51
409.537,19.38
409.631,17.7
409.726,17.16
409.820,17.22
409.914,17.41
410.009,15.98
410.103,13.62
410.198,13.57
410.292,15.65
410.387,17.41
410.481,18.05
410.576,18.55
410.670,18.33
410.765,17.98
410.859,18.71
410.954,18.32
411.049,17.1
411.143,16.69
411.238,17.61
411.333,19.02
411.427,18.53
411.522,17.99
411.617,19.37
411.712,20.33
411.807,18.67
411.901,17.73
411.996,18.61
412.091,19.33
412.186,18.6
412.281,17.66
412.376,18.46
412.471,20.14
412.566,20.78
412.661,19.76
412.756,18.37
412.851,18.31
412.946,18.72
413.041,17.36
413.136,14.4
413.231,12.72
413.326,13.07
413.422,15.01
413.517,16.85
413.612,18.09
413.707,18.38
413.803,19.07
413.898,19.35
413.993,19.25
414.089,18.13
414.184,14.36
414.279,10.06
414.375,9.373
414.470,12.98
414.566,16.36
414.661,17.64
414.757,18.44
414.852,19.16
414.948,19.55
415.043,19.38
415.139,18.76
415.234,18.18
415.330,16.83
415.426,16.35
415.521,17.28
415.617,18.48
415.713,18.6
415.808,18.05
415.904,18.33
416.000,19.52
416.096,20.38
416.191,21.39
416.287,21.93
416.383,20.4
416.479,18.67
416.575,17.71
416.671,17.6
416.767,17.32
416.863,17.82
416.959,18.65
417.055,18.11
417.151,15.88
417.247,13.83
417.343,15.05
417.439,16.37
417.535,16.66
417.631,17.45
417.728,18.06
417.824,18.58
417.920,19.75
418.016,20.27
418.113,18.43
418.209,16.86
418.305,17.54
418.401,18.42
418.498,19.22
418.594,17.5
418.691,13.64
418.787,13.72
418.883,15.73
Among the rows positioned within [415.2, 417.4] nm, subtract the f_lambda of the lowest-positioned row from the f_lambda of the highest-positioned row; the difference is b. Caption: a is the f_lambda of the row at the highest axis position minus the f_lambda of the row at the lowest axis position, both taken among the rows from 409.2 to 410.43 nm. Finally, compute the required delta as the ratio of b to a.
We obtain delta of 1.1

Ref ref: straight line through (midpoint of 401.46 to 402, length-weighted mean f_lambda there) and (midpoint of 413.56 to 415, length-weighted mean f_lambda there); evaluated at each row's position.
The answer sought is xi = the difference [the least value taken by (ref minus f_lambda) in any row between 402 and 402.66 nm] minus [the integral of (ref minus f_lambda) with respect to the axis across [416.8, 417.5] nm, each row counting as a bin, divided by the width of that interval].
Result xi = -0.5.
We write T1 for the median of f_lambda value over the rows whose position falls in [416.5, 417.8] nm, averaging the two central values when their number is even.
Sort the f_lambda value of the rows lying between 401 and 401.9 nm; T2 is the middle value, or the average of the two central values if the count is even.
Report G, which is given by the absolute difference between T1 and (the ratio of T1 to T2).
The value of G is 16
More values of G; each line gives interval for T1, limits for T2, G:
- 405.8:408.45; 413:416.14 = 15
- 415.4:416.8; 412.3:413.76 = 17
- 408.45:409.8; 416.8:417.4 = 19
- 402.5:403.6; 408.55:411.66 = 14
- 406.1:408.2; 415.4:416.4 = 14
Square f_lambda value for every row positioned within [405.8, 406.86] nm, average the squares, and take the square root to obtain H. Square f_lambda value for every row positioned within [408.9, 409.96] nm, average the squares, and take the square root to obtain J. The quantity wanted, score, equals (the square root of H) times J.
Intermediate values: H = 14.8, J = 19.6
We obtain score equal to 75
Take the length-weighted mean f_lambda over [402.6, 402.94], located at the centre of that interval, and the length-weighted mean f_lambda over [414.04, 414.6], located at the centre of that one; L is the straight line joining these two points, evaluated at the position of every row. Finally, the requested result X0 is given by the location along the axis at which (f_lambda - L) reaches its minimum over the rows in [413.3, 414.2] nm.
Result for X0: 413.326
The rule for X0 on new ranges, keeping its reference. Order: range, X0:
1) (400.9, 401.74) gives 400.953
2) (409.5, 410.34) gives 410.198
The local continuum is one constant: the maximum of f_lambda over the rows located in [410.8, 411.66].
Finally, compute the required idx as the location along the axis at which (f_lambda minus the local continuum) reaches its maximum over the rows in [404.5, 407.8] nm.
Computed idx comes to 405.129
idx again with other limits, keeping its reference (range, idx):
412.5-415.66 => 412.566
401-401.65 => 401.507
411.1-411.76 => 411.712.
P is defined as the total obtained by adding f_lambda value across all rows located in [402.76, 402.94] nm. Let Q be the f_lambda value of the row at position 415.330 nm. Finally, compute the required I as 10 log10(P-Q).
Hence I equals 12.8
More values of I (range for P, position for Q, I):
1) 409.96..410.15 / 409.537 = 10.1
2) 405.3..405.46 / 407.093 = 13.5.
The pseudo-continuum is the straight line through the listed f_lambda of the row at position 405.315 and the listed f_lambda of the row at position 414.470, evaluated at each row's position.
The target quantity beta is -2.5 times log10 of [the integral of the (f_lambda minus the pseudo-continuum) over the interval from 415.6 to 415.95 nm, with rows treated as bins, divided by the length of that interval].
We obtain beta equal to -2.0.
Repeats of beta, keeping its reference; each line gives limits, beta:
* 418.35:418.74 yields -2.1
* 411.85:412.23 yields -1.5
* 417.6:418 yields -2.2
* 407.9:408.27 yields -0.1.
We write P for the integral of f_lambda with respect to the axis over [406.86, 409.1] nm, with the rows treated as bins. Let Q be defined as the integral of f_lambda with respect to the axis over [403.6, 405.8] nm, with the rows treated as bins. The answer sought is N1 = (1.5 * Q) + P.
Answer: 92.5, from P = 39.1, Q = 35.6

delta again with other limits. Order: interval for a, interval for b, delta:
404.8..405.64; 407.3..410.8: 2.2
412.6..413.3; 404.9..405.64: 0.3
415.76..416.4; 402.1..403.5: -1.7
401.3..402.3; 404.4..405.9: 9.5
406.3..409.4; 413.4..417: 0.3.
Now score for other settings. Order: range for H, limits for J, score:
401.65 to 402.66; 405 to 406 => 75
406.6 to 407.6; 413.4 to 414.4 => 66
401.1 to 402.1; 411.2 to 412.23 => 79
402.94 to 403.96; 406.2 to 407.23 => 55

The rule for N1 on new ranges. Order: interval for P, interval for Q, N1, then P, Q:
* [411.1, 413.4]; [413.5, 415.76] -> 99.4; 41.3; 38.7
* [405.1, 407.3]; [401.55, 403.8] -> 89.2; 34.2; 36.7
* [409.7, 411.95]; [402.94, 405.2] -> 90.0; 39.5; 33.7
